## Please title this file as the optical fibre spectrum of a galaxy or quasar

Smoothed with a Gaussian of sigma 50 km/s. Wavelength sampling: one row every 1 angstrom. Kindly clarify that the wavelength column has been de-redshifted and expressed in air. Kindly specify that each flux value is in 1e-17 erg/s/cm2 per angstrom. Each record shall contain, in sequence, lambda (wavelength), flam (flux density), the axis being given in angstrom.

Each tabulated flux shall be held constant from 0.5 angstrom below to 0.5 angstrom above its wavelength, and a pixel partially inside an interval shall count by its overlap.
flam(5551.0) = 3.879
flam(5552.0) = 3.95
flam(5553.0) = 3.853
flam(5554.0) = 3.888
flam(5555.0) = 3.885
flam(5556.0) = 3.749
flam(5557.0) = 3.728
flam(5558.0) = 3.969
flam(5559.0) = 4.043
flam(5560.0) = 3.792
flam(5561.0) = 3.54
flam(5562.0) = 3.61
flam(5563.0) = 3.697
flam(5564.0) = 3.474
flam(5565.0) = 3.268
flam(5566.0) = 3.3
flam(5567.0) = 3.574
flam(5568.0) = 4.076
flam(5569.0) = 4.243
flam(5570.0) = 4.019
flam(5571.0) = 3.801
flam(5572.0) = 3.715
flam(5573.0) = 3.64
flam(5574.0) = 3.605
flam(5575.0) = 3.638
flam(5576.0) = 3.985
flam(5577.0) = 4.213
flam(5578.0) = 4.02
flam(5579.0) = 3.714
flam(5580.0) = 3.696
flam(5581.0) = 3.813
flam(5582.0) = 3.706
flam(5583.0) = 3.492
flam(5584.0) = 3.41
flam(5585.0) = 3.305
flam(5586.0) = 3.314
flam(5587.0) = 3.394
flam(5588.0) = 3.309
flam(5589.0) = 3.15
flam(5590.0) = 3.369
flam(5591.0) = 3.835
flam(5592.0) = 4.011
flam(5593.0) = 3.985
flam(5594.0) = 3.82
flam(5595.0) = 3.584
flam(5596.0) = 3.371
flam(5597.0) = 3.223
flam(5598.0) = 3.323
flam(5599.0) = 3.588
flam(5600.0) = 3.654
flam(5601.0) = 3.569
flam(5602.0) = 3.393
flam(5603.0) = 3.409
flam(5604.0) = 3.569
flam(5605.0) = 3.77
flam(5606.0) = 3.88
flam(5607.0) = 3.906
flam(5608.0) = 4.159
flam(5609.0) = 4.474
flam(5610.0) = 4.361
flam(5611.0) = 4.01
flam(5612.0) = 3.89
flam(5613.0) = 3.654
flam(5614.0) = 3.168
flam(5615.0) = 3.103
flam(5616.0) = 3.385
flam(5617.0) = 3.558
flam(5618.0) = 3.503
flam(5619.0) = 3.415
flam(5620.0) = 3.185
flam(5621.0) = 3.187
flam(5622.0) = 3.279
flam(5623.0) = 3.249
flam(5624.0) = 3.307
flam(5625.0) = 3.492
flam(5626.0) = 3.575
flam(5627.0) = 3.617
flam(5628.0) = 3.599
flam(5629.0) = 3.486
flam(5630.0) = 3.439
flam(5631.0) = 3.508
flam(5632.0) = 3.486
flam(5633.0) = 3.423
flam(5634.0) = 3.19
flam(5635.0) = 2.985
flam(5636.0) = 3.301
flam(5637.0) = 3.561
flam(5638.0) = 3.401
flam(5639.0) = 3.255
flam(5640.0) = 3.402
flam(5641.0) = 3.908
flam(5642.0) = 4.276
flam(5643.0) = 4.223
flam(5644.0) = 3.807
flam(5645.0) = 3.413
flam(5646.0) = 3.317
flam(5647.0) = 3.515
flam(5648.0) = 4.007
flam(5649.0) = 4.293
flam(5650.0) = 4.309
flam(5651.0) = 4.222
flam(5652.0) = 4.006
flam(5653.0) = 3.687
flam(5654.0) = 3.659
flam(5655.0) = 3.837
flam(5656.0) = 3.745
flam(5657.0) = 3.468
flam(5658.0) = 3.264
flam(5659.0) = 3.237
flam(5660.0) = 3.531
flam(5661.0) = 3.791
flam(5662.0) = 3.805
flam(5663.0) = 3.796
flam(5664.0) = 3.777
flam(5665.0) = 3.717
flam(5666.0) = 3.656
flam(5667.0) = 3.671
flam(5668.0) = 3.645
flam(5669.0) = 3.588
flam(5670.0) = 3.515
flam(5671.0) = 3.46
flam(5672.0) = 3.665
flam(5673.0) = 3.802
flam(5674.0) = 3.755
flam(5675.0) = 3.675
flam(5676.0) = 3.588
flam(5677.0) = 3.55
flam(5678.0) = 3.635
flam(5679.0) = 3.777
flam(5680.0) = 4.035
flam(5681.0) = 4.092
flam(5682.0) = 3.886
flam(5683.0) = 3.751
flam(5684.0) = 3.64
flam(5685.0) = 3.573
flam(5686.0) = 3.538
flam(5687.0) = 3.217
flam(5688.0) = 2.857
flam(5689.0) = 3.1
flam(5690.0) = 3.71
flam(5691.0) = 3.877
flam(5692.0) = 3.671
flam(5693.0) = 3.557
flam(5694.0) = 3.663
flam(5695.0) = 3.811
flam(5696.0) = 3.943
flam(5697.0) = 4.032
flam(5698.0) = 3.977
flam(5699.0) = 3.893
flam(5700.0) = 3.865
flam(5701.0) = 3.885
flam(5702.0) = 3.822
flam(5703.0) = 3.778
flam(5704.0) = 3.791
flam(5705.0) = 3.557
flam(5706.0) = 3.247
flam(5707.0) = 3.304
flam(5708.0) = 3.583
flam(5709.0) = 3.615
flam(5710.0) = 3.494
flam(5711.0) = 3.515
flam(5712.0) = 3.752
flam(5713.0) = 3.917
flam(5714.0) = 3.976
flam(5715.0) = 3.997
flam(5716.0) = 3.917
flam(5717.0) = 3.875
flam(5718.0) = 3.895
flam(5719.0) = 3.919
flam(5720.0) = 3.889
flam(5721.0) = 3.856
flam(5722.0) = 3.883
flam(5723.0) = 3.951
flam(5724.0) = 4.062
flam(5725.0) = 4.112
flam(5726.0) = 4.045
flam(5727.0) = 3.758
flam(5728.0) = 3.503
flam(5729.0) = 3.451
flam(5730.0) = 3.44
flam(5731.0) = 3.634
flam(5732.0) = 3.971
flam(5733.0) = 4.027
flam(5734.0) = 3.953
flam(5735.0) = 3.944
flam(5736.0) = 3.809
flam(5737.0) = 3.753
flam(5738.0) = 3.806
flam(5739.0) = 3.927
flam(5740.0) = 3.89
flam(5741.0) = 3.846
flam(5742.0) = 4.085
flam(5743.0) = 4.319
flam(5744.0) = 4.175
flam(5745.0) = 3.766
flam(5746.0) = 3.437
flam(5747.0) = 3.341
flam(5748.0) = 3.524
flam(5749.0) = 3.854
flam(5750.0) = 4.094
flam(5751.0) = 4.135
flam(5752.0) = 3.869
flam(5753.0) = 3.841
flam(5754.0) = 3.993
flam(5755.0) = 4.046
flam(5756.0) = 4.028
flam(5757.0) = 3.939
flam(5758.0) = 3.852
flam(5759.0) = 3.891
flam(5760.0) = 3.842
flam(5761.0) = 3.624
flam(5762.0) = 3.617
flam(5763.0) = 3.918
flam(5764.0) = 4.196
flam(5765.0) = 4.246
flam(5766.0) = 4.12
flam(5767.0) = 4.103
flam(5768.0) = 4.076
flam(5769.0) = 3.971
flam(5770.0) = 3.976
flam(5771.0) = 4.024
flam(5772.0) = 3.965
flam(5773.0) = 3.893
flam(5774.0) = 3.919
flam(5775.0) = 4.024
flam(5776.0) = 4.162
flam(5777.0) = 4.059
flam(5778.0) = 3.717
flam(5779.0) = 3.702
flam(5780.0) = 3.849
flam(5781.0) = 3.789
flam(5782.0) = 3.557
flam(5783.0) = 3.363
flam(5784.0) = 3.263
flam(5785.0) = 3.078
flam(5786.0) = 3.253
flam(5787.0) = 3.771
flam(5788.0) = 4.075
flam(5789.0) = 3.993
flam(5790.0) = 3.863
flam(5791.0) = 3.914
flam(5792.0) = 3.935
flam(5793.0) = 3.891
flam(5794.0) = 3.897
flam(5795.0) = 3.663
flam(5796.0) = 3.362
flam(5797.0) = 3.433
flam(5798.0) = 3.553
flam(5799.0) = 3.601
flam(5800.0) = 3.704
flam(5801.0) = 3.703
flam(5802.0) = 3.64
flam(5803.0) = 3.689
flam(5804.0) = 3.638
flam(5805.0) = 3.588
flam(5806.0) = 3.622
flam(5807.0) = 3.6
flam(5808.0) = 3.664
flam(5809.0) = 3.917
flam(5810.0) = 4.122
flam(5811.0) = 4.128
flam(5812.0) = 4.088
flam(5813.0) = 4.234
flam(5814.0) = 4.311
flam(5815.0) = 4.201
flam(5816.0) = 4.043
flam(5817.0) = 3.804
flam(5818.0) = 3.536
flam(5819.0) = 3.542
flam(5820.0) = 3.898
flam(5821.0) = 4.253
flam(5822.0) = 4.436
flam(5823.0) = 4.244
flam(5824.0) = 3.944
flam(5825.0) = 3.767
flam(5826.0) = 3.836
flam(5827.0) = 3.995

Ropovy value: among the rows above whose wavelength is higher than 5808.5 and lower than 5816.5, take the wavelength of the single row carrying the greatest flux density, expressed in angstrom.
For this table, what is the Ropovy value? 5814.0 angstrom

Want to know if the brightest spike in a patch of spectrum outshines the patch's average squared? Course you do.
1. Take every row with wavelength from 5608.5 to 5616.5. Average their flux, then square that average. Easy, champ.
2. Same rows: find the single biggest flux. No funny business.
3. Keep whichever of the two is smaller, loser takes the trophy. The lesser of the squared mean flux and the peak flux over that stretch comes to 4.47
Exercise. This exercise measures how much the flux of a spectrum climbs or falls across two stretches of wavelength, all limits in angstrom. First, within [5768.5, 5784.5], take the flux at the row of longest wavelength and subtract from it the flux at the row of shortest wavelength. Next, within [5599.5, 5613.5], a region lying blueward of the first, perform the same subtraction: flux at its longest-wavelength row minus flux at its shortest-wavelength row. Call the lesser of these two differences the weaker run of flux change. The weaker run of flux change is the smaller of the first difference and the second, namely -0.71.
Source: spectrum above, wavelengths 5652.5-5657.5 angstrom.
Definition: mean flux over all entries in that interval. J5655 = 3.68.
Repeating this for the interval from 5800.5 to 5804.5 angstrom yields 3.67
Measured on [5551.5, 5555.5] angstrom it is 3.89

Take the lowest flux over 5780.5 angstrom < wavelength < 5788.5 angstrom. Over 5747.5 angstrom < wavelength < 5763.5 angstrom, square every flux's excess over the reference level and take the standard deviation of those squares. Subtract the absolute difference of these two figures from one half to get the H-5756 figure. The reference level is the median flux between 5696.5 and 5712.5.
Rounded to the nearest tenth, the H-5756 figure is -2.5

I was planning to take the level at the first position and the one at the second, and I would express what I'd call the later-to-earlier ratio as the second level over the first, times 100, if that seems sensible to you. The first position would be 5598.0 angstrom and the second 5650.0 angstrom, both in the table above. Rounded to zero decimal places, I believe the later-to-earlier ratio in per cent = 130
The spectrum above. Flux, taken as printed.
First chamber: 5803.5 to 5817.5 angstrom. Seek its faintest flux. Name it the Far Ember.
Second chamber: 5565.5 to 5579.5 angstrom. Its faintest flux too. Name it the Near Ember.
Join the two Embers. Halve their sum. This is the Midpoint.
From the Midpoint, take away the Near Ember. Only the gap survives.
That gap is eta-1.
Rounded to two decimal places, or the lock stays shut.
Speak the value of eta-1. 0.14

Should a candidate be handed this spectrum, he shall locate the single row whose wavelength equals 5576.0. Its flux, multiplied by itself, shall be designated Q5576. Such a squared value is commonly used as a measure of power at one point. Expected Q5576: 16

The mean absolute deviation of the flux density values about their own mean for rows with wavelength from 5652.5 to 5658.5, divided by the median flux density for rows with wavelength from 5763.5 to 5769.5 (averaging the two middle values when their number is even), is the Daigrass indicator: 0.04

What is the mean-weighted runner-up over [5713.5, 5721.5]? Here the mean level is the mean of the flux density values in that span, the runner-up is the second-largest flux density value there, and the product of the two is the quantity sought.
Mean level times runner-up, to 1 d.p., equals 15.6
